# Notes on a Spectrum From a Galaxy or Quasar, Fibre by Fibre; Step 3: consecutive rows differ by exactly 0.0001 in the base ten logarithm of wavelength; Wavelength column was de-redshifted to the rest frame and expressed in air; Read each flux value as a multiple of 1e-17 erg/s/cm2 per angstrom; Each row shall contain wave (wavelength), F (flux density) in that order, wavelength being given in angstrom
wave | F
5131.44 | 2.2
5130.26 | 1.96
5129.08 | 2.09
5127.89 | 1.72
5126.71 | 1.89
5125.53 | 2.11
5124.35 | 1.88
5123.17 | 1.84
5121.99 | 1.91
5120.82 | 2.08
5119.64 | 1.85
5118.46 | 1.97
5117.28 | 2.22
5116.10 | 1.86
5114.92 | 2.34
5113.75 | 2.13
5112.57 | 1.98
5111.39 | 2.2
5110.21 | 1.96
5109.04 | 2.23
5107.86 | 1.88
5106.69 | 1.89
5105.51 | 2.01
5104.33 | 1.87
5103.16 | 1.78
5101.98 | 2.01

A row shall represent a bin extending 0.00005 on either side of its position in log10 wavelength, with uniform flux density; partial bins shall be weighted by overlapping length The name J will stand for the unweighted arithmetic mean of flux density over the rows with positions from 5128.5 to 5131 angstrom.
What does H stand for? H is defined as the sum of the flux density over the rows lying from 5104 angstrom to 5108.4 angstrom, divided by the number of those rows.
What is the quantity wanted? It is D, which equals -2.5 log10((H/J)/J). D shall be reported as 0.83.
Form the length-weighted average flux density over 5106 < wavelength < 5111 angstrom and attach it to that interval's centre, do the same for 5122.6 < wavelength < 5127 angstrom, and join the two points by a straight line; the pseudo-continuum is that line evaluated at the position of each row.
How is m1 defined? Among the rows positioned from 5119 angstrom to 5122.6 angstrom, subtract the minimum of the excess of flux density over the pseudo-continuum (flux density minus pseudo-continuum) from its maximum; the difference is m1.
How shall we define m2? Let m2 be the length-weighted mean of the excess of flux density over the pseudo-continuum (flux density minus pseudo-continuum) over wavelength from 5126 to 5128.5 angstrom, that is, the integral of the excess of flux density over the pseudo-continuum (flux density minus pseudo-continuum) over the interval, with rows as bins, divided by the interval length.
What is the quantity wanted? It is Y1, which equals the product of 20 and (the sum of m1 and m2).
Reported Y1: 3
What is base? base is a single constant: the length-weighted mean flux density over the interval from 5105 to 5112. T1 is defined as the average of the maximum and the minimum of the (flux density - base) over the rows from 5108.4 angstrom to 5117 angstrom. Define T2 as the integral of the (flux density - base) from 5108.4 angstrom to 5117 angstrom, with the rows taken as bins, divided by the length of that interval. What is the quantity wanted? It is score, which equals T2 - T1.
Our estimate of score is 0.00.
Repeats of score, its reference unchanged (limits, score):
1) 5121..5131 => 0.02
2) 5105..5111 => -0.05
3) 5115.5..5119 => -0.02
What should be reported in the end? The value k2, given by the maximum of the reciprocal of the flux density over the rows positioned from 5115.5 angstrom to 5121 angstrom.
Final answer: 0.541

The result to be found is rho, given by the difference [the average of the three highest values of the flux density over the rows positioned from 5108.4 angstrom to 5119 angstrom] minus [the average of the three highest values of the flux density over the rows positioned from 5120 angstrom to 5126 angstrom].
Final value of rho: 0.23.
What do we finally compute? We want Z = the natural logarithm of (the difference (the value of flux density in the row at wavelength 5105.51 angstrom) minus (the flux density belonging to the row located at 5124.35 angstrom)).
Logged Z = -2.0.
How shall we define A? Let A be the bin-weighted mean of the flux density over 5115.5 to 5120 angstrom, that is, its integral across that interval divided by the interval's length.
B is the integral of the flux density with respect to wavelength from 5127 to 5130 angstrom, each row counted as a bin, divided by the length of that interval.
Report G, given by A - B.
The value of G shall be 0.07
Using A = 1.979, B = 1.90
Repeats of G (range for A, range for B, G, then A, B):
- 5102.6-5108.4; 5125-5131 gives -0.07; 1.887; 1.96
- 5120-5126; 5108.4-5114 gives -0.13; 1.959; 2.09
